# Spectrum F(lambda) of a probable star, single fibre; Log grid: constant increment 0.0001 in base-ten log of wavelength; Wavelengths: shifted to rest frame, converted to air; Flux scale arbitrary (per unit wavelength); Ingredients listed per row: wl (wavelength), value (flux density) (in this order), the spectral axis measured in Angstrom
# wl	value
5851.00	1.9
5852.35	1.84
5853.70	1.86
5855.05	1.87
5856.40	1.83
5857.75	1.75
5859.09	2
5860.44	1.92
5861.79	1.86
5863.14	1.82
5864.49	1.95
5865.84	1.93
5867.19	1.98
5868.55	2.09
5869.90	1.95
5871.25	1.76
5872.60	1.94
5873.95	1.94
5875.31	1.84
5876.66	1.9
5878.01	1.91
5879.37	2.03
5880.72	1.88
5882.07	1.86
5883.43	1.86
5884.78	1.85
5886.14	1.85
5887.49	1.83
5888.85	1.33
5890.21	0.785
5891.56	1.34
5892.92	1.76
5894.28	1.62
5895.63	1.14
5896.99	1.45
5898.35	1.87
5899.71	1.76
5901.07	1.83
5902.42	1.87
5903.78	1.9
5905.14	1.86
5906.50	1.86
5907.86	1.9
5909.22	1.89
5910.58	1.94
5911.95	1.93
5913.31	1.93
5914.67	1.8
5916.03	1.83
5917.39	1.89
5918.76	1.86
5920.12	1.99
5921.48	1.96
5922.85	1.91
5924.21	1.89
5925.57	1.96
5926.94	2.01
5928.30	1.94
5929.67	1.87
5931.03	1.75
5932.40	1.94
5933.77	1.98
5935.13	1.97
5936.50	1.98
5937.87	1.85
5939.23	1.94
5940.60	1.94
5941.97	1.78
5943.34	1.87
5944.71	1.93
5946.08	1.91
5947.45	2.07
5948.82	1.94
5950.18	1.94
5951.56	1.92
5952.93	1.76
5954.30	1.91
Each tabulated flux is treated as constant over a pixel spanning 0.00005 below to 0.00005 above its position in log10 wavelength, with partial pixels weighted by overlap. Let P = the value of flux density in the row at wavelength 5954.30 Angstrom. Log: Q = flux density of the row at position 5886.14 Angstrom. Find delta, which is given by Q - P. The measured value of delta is -0.060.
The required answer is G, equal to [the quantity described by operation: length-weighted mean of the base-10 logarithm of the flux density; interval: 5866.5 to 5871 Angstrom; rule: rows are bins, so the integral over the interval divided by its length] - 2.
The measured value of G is -1.70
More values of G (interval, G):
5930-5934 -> -1.73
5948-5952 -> -1.71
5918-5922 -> -1.71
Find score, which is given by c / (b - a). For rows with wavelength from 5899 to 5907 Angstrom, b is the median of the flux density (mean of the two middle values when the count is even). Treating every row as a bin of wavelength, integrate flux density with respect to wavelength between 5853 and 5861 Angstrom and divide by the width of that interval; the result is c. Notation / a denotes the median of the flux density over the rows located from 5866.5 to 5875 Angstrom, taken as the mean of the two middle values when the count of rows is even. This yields -22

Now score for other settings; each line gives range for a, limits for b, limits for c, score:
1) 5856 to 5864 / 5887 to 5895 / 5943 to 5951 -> -5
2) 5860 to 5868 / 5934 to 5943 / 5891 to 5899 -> 102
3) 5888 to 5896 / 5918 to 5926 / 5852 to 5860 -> 3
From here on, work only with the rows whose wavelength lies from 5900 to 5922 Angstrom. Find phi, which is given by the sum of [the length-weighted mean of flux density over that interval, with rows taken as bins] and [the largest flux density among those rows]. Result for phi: 3.88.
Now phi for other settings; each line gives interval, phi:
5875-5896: 3.71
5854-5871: 4.00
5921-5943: 3.93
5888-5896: 3.11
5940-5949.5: 3.99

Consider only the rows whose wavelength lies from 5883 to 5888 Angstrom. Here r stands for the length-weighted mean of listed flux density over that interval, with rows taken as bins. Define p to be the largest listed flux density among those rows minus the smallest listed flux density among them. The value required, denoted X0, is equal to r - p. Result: 1.82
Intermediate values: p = 0.030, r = 1.850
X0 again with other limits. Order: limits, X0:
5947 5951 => 1.85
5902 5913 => 1.81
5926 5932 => 1.64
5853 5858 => 1.71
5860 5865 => 1.75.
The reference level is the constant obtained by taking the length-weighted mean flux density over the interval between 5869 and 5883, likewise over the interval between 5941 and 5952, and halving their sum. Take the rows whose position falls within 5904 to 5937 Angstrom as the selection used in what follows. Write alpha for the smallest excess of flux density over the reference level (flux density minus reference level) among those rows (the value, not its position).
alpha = -0.16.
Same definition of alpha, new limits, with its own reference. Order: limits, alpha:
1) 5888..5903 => -1.13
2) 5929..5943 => -0.16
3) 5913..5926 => -0.11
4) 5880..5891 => -1.13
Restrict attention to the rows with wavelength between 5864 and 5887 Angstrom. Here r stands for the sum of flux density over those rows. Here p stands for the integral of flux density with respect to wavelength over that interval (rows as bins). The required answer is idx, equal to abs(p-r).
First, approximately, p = 44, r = 33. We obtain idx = 11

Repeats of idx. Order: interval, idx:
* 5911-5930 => 10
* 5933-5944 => 6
